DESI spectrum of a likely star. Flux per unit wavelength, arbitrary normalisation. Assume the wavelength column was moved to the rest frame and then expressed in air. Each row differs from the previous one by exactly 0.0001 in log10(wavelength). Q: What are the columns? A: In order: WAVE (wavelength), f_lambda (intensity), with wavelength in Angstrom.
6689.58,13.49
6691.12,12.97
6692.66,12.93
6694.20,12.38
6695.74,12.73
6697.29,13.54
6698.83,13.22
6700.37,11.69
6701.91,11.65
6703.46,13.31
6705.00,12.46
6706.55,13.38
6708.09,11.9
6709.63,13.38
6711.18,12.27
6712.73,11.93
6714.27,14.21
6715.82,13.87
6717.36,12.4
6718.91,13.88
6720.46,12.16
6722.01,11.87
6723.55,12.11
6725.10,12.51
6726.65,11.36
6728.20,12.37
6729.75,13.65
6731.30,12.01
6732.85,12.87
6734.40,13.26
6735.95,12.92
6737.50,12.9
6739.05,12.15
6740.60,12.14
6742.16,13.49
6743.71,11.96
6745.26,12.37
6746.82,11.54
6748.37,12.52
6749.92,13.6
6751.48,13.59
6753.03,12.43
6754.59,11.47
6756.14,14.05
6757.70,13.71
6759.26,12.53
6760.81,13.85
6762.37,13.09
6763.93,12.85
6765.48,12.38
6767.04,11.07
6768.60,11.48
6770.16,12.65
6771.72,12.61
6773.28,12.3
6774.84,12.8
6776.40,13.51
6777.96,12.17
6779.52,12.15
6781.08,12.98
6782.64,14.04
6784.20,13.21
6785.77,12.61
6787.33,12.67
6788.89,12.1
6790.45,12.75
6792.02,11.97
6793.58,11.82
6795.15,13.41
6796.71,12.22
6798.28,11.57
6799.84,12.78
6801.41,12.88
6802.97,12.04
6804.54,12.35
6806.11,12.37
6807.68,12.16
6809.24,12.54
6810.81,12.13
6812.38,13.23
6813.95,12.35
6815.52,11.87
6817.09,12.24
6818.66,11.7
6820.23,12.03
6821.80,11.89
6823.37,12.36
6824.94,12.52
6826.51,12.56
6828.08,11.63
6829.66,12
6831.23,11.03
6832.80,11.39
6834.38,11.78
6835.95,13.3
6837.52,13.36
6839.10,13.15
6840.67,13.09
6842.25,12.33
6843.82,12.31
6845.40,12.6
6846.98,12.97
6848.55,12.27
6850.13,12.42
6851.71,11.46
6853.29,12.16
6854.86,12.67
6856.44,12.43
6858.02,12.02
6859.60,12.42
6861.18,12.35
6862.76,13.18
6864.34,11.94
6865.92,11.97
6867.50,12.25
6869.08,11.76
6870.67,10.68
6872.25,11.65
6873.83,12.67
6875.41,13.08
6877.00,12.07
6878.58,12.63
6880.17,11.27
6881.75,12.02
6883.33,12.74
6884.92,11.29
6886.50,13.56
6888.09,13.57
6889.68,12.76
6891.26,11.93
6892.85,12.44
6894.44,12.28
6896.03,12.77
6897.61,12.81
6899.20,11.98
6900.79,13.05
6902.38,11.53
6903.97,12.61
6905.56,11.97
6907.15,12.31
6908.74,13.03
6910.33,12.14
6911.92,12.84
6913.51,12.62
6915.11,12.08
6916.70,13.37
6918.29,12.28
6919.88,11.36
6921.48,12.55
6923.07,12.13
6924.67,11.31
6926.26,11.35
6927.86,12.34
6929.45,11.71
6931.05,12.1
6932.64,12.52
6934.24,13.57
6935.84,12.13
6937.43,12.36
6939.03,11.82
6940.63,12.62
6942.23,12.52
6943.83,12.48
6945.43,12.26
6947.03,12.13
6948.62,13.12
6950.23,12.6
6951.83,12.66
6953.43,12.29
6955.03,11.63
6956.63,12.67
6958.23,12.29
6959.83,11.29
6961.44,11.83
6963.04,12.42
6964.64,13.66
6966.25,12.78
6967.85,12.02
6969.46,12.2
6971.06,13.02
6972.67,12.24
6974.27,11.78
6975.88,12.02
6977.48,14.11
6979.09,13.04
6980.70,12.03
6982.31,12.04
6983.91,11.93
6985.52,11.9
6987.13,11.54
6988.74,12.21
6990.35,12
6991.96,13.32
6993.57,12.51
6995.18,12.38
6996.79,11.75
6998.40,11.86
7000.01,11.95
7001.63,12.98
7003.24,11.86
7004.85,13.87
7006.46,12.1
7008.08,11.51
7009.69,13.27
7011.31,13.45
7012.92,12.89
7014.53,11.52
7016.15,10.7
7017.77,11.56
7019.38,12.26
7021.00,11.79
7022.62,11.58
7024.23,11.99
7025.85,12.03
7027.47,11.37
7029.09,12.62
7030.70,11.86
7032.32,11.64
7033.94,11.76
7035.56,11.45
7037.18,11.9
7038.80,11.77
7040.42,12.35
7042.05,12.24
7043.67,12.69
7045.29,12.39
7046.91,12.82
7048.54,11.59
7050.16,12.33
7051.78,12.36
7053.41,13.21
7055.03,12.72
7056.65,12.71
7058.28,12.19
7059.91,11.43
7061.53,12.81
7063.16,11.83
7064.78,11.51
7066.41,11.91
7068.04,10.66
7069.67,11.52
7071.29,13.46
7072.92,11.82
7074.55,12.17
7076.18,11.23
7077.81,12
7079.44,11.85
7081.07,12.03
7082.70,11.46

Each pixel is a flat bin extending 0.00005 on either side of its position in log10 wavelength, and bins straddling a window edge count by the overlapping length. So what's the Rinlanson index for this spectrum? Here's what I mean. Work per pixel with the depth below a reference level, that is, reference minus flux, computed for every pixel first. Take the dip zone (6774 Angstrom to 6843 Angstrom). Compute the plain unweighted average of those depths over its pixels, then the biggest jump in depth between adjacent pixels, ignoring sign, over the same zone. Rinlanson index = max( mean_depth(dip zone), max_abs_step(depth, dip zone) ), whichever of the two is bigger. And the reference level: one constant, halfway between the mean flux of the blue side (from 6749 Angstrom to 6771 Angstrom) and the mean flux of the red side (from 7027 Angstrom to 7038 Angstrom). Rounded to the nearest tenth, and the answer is 1.6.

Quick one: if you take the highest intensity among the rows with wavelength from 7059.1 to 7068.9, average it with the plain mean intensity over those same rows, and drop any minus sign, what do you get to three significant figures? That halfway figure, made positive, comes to 12.3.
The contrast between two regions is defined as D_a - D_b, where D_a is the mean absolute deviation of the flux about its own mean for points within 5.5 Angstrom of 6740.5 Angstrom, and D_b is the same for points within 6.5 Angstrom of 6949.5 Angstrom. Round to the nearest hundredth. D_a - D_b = 0.15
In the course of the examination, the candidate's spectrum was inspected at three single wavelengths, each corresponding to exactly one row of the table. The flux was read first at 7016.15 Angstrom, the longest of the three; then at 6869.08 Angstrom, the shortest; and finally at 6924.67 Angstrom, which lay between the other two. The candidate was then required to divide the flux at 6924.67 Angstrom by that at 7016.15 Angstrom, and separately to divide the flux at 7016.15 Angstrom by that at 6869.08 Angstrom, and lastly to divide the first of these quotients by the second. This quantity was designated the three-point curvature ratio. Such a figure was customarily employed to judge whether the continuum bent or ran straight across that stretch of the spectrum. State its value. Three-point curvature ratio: 1.16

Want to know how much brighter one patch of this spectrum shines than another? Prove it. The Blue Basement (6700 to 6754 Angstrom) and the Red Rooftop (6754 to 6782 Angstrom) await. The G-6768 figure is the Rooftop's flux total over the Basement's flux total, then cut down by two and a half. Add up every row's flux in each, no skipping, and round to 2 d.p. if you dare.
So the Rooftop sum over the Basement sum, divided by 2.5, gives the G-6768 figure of 0.21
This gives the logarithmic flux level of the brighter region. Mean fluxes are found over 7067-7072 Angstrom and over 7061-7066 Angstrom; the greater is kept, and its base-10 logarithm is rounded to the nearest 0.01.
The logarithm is 1.08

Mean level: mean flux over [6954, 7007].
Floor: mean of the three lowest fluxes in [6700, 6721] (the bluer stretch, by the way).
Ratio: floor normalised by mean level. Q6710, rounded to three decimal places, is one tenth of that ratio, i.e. 0.095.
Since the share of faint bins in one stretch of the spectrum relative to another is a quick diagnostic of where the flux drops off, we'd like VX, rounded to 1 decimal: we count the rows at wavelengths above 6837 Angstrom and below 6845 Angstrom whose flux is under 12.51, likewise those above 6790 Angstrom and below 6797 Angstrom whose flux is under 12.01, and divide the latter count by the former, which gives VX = 1.0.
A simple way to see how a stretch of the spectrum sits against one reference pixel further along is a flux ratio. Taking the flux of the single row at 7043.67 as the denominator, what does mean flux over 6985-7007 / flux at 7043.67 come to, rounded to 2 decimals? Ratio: 0.97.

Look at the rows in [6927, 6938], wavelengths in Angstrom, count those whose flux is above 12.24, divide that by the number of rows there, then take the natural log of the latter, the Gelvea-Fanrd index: -0.56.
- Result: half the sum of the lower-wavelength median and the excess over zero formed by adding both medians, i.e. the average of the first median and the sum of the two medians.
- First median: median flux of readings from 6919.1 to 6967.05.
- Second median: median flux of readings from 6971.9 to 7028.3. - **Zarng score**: 18.3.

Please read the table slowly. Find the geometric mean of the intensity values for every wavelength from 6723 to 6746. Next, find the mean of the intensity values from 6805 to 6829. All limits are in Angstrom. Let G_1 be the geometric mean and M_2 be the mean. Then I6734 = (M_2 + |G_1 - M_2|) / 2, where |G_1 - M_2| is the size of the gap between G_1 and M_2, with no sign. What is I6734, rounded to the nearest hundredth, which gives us 6.26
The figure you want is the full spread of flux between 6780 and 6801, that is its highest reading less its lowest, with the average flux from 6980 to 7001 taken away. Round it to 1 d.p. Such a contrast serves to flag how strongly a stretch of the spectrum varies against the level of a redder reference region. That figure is -9.6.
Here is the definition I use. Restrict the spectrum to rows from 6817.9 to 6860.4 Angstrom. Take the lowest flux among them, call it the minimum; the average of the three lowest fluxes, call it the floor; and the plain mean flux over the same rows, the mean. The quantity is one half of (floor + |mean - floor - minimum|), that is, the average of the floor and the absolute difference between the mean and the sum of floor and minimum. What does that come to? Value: 10.7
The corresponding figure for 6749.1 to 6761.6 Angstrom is 11.3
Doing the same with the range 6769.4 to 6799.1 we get 11.3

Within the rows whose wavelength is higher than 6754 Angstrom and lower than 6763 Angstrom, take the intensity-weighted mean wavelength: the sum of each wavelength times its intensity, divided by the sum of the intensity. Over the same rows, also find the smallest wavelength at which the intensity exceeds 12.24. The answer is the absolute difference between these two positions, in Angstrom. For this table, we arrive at 2.4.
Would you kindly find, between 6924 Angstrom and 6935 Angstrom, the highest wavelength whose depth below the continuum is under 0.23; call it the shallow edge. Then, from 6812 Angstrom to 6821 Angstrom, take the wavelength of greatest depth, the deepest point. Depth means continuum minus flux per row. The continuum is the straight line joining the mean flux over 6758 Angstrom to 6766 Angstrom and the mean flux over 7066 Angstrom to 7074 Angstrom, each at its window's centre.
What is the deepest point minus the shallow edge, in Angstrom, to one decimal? -115.6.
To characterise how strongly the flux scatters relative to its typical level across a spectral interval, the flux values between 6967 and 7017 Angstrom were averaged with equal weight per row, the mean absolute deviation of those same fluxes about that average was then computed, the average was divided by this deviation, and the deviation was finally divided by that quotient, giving 0.029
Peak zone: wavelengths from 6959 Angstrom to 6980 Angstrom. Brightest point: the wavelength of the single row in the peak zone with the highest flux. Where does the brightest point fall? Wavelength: 6977.48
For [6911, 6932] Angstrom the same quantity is 6916.70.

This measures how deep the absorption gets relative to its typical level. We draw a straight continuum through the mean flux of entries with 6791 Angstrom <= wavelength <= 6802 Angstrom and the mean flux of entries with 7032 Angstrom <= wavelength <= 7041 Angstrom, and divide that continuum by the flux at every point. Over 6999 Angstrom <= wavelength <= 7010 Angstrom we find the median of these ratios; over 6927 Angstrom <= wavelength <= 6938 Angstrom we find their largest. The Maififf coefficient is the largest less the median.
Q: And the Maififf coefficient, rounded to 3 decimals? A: 0.048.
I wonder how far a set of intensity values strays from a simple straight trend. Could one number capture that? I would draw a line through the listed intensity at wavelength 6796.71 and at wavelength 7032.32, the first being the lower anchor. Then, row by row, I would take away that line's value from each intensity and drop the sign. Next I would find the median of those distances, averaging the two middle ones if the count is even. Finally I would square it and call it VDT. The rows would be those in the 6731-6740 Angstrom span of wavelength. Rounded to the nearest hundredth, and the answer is 0.26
